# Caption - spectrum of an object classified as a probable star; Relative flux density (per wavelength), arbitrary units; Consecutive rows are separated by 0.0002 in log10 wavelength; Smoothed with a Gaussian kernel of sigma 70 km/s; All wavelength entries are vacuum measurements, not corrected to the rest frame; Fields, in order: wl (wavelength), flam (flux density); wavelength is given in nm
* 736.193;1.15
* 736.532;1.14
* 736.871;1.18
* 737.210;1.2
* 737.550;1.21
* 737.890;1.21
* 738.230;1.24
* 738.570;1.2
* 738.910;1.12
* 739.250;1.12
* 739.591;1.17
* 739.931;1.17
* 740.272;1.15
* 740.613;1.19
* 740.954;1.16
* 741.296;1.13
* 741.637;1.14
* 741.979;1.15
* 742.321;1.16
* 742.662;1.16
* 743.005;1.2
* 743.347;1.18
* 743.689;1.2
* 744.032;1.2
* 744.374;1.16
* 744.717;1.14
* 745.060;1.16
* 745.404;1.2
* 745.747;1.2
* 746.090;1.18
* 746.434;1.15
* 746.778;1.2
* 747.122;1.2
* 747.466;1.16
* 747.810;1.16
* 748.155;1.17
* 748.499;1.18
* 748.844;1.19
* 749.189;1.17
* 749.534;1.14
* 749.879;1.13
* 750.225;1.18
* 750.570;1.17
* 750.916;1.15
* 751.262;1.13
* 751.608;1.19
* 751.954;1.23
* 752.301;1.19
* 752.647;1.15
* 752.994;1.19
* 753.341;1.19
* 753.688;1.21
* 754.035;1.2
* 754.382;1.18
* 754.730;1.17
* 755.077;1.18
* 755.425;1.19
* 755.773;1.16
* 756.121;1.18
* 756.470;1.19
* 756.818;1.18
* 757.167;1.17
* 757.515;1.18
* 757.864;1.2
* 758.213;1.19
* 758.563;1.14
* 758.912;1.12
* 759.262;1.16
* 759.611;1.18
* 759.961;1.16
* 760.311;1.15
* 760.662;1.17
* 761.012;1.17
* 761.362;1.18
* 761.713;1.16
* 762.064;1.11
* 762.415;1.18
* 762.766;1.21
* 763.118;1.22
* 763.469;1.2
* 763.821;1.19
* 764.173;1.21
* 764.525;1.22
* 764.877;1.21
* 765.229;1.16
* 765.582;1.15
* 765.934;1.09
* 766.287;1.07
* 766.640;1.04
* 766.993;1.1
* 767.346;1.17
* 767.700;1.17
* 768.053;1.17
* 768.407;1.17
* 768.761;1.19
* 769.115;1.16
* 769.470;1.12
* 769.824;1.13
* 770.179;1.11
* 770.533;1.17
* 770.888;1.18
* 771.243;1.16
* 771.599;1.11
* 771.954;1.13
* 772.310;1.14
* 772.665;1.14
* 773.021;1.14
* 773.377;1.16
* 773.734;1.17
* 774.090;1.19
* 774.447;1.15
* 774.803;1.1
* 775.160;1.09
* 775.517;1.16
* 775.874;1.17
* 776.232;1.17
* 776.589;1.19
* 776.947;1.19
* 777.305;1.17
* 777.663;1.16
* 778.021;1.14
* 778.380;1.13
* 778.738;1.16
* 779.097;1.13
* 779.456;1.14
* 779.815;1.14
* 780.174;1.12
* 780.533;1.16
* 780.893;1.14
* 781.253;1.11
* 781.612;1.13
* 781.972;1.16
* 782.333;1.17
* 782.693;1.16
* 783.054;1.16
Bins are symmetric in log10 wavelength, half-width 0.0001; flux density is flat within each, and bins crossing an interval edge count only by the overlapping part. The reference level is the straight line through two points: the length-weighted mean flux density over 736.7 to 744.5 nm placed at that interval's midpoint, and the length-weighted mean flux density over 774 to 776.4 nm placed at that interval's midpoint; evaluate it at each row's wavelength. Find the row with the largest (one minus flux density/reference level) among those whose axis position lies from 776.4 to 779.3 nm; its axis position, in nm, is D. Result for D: 778.380 nm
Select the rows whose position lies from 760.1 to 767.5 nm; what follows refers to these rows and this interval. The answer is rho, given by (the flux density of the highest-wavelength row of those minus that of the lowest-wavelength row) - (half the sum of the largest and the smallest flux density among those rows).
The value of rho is -1.11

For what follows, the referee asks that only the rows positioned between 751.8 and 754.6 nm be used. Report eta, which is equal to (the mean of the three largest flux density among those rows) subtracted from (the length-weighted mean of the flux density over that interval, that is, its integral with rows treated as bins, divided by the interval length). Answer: -0.022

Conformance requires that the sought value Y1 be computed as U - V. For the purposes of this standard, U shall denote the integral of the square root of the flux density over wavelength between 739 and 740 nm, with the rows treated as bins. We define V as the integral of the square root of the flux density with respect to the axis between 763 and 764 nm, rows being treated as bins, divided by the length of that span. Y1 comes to 0.0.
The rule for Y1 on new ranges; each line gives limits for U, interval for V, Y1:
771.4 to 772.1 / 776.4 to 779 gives -0.3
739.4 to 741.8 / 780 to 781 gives 1.5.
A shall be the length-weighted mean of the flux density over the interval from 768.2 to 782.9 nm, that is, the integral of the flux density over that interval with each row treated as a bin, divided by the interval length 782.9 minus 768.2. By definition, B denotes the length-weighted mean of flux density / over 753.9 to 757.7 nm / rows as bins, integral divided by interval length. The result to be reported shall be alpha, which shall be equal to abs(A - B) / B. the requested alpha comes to 0.026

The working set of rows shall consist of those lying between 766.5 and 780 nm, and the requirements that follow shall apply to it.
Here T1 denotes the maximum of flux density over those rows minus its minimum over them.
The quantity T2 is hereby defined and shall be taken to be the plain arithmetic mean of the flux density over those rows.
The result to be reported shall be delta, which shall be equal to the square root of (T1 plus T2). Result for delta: 1.14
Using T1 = 0.15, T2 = 1.15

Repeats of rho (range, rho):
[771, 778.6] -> -1.17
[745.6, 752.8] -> -1.23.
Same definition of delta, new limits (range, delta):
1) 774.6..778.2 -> 1.12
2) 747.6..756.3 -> 1.13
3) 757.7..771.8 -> 1.16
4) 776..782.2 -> 1.11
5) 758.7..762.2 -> 1.11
